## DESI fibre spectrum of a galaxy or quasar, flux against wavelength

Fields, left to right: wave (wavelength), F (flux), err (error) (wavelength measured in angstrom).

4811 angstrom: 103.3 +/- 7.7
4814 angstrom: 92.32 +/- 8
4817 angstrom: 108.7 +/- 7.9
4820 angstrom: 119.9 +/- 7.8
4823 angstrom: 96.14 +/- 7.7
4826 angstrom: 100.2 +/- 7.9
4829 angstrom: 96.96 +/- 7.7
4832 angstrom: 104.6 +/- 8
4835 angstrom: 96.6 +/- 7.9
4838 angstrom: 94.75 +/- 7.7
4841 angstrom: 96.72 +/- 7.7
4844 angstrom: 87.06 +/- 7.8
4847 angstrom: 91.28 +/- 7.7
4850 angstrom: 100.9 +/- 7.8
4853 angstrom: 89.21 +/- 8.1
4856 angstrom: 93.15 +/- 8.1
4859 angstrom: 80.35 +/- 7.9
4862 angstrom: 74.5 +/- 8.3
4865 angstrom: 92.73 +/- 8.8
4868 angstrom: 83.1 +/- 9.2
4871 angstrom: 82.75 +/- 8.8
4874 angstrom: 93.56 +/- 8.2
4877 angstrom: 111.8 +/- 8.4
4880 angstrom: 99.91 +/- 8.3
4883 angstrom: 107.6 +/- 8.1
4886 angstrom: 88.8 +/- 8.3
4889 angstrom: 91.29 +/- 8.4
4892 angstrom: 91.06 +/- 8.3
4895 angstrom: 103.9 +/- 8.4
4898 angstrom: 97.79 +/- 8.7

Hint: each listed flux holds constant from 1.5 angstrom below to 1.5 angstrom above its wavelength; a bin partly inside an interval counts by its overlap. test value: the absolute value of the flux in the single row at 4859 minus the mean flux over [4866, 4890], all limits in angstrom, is 14.5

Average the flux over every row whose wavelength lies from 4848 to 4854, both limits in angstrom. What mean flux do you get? 95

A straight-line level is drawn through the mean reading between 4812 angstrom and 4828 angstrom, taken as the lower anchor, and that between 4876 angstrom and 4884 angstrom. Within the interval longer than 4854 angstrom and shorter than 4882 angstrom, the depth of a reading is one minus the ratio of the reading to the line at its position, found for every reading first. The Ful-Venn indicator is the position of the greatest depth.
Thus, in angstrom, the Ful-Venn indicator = 4862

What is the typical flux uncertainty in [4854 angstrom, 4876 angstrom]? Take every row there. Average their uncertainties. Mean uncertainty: 8.5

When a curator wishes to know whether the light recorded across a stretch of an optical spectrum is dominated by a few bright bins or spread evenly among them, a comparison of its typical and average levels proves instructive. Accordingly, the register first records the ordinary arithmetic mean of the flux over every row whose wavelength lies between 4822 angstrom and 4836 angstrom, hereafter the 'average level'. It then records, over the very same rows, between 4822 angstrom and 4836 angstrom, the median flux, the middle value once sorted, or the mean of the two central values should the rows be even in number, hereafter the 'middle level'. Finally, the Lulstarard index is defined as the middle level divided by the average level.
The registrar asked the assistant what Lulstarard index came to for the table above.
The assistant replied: 0.98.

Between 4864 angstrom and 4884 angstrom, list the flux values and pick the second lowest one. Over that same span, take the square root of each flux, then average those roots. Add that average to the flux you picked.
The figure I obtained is 93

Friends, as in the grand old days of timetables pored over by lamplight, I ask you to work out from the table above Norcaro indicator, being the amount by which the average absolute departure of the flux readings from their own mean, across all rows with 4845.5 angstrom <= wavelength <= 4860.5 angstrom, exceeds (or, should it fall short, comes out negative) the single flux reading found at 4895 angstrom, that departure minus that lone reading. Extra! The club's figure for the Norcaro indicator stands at -99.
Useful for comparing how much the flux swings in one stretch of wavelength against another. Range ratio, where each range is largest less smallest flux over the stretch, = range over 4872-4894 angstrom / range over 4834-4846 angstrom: 2.4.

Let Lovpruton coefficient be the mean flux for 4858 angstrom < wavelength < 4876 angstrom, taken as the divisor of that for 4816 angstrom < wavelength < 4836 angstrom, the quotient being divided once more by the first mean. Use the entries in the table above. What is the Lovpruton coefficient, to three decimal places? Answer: 0.014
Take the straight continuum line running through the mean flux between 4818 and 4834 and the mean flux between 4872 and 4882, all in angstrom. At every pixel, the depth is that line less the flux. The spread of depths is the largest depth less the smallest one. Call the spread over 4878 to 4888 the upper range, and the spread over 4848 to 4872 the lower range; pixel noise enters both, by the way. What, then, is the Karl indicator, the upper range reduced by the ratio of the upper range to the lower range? 18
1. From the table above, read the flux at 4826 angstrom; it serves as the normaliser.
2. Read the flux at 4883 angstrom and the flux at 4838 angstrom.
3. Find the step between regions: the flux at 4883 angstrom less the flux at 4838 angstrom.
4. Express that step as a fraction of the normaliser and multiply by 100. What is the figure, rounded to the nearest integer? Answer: 13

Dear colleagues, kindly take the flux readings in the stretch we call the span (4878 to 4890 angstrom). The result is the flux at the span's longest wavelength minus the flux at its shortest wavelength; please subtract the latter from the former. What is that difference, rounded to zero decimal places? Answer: -9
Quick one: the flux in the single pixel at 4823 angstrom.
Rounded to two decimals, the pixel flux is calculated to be 96.14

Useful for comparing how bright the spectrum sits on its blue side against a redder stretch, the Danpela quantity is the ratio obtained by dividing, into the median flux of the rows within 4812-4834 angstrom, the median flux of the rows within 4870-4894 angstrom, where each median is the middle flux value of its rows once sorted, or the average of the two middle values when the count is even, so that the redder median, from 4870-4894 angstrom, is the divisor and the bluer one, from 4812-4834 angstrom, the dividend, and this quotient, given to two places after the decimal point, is 1.08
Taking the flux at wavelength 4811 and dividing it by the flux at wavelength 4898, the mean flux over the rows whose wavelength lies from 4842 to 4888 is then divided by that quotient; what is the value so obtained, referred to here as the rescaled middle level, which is 87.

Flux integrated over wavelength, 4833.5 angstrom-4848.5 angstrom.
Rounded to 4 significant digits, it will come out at 1399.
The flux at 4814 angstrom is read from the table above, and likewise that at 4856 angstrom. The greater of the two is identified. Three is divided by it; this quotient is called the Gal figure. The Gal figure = 0.0322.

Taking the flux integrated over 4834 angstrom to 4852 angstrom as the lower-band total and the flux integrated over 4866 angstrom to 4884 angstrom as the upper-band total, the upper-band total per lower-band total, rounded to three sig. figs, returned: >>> 1.02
